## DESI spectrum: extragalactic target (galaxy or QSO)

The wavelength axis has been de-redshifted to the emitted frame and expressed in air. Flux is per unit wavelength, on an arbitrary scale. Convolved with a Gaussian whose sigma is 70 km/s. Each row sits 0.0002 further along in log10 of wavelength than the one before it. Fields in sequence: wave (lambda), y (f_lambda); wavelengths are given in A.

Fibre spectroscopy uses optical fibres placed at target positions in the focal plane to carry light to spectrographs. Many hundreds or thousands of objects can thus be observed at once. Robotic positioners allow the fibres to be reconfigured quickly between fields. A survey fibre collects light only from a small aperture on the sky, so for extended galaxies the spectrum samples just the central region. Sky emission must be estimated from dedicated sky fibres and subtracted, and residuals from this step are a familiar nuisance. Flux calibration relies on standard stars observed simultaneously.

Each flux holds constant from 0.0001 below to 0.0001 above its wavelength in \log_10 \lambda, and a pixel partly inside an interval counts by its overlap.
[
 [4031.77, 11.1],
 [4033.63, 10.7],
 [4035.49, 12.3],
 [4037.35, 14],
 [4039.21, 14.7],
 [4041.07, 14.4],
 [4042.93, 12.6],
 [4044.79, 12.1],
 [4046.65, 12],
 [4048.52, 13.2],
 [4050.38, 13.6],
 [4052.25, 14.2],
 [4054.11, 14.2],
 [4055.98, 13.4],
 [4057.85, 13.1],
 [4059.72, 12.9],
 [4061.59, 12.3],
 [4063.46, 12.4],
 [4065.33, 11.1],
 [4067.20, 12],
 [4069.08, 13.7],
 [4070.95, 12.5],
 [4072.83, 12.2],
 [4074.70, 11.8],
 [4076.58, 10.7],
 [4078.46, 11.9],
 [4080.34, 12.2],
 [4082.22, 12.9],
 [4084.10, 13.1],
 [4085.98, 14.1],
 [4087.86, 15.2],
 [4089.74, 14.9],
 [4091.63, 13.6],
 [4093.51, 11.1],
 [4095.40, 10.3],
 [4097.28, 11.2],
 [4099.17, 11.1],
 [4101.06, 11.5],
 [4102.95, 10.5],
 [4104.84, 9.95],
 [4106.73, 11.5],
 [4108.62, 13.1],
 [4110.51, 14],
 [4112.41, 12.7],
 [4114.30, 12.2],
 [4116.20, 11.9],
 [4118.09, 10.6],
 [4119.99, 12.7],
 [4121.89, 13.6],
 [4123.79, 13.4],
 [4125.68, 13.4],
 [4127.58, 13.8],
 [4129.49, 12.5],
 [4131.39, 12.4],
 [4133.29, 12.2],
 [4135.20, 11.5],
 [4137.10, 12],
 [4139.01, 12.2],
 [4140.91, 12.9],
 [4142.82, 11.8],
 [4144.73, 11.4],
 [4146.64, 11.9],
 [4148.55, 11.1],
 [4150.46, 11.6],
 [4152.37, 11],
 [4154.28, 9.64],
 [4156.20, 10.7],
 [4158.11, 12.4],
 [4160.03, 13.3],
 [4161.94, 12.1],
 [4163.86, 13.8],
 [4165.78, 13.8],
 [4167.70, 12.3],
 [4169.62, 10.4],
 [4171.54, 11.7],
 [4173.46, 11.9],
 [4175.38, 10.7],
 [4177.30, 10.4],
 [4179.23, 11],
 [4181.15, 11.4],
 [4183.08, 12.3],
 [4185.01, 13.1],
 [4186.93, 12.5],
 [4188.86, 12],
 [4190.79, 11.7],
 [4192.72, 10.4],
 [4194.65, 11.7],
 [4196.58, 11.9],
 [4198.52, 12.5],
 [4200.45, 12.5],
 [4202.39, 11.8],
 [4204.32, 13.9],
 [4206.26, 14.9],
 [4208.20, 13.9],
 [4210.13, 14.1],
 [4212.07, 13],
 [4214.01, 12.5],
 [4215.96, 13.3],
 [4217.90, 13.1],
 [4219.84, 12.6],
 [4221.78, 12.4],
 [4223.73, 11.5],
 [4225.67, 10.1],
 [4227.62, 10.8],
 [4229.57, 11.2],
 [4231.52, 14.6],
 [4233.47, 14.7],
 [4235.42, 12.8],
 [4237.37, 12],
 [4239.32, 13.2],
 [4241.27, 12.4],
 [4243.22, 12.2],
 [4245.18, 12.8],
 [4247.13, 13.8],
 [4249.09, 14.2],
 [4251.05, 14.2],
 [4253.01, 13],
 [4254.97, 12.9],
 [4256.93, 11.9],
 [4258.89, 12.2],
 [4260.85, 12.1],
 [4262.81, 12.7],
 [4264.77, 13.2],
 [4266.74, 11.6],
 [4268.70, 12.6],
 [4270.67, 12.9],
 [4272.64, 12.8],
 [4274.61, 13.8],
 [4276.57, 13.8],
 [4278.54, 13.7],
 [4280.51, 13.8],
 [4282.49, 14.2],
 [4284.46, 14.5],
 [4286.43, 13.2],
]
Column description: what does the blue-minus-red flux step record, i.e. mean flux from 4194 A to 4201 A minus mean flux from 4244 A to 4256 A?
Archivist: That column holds -1.3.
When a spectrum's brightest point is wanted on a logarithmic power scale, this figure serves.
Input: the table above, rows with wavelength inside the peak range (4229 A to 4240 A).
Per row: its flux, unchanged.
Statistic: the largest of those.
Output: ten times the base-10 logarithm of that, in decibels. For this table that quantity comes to 11.7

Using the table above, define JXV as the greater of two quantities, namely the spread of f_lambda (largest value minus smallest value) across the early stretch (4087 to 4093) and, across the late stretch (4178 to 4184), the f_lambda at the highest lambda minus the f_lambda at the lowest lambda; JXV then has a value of 1.6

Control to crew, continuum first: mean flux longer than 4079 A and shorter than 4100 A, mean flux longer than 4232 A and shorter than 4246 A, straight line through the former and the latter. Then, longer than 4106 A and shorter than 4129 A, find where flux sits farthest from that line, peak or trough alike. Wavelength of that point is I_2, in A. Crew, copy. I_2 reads 4118.09 A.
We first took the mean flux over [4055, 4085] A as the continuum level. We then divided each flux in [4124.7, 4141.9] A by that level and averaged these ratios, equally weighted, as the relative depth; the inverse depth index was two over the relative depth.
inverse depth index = 1.97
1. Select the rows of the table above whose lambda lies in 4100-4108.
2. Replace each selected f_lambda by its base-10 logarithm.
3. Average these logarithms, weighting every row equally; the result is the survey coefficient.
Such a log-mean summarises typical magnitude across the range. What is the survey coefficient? 1.04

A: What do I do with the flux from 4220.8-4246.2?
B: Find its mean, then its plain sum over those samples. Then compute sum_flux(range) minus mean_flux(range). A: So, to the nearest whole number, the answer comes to 148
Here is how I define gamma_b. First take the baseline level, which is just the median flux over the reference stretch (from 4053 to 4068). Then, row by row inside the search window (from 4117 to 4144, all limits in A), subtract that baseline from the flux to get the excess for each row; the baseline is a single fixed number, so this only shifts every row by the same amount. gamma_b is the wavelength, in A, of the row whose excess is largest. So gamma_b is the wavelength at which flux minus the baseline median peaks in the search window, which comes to 4127.58 A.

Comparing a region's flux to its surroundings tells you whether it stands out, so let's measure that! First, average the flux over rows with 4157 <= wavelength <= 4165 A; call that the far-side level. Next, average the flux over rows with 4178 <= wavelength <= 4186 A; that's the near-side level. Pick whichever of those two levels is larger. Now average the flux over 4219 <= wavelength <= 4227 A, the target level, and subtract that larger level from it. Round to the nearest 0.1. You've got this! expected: -1.3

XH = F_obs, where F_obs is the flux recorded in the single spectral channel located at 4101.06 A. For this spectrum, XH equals 11.5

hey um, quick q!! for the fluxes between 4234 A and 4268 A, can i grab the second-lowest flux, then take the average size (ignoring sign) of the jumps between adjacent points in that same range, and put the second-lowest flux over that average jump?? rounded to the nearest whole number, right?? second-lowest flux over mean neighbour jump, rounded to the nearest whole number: 18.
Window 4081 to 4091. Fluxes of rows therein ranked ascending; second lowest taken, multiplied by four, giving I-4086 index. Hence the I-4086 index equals 52.4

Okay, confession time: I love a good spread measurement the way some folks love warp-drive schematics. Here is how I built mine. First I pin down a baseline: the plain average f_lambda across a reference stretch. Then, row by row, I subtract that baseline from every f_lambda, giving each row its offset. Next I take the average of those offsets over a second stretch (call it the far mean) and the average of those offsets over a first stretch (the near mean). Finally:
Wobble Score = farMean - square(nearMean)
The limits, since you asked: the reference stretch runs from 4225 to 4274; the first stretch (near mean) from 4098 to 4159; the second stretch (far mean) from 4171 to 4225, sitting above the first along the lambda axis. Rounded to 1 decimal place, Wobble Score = -0.9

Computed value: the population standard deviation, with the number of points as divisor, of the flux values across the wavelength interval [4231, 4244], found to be 1.03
